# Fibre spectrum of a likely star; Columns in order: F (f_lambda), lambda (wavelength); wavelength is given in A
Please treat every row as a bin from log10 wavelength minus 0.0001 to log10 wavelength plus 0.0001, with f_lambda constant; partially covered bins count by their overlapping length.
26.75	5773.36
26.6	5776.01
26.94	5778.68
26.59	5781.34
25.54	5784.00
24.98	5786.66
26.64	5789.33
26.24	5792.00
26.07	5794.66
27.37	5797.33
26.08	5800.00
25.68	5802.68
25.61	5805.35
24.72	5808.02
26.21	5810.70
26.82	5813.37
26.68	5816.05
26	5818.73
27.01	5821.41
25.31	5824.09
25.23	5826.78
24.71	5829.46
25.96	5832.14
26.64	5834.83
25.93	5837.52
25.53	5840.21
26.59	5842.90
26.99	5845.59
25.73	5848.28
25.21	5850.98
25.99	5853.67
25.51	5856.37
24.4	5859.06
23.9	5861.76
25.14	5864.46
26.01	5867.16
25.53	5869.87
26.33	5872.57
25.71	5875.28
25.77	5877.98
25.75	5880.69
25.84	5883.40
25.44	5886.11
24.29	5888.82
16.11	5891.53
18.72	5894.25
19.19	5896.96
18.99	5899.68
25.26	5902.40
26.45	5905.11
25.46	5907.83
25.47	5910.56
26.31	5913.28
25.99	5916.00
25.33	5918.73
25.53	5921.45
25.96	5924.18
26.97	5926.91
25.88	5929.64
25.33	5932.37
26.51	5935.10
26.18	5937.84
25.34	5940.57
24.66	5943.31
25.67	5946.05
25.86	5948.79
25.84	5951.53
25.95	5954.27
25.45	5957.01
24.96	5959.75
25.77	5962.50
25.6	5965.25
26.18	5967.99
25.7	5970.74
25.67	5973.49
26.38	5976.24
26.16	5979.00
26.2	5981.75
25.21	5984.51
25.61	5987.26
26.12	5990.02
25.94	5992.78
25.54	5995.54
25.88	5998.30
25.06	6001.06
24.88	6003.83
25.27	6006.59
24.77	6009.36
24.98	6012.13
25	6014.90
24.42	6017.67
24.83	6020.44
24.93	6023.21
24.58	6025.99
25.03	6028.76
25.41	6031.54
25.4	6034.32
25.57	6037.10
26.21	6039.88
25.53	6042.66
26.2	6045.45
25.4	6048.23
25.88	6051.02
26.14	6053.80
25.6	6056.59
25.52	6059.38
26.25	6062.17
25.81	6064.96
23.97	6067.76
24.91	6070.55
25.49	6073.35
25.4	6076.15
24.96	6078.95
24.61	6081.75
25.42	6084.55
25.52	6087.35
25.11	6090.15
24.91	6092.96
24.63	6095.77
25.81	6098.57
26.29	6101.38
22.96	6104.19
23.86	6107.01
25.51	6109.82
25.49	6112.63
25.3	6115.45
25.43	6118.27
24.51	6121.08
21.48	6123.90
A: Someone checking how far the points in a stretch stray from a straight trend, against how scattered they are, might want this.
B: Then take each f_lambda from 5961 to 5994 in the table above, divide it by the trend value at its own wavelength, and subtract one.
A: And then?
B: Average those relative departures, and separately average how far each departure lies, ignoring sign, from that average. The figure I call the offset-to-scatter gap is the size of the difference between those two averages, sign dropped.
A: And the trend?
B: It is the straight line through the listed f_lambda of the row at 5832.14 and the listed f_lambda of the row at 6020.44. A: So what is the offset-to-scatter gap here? 0.019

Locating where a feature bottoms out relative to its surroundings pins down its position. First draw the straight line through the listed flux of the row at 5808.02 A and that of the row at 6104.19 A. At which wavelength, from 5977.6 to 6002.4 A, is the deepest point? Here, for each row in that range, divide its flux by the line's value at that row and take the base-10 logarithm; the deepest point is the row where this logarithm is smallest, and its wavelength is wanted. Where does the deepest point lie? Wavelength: 6001.06 A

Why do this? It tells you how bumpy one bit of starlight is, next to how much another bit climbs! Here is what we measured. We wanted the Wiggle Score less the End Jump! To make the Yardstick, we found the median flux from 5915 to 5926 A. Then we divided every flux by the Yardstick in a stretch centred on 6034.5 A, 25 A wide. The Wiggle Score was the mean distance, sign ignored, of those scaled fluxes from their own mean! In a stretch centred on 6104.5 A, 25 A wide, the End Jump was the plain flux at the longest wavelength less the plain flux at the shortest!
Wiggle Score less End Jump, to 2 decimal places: -0.37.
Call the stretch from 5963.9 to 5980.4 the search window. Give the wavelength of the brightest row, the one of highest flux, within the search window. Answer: 5976.24 A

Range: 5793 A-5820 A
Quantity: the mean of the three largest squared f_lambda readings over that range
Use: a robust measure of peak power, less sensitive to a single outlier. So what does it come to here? 727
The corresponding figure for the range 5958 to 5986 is 689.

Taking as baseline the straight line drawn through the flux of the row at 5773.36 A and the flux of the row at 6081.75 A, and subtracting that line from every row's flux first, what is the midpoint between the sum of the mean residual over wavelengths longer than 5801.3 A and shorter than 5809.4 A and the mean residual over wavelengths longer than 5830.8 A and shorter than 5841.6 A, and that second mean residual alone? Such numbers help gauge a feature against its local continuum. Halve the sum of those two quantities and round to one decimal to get -0.9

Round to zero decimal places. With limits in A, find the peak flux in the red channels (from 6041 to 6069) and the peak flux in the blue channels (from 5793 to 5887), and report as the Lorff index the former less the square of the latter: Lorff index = -723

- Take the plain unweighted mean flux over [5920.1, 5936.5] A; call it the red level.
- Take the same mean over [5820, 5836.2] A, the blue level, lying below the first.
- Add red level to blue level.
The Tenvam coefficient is 51.8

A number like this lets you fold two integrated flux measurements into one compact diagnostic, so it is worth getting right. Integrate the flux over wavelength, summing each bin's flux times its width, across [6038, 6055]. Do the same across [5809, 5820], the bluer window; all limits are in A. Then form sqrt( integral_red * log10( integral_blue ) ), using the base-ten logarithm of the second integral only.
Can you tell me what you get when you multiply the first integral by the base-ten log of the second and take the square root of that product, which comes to 33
